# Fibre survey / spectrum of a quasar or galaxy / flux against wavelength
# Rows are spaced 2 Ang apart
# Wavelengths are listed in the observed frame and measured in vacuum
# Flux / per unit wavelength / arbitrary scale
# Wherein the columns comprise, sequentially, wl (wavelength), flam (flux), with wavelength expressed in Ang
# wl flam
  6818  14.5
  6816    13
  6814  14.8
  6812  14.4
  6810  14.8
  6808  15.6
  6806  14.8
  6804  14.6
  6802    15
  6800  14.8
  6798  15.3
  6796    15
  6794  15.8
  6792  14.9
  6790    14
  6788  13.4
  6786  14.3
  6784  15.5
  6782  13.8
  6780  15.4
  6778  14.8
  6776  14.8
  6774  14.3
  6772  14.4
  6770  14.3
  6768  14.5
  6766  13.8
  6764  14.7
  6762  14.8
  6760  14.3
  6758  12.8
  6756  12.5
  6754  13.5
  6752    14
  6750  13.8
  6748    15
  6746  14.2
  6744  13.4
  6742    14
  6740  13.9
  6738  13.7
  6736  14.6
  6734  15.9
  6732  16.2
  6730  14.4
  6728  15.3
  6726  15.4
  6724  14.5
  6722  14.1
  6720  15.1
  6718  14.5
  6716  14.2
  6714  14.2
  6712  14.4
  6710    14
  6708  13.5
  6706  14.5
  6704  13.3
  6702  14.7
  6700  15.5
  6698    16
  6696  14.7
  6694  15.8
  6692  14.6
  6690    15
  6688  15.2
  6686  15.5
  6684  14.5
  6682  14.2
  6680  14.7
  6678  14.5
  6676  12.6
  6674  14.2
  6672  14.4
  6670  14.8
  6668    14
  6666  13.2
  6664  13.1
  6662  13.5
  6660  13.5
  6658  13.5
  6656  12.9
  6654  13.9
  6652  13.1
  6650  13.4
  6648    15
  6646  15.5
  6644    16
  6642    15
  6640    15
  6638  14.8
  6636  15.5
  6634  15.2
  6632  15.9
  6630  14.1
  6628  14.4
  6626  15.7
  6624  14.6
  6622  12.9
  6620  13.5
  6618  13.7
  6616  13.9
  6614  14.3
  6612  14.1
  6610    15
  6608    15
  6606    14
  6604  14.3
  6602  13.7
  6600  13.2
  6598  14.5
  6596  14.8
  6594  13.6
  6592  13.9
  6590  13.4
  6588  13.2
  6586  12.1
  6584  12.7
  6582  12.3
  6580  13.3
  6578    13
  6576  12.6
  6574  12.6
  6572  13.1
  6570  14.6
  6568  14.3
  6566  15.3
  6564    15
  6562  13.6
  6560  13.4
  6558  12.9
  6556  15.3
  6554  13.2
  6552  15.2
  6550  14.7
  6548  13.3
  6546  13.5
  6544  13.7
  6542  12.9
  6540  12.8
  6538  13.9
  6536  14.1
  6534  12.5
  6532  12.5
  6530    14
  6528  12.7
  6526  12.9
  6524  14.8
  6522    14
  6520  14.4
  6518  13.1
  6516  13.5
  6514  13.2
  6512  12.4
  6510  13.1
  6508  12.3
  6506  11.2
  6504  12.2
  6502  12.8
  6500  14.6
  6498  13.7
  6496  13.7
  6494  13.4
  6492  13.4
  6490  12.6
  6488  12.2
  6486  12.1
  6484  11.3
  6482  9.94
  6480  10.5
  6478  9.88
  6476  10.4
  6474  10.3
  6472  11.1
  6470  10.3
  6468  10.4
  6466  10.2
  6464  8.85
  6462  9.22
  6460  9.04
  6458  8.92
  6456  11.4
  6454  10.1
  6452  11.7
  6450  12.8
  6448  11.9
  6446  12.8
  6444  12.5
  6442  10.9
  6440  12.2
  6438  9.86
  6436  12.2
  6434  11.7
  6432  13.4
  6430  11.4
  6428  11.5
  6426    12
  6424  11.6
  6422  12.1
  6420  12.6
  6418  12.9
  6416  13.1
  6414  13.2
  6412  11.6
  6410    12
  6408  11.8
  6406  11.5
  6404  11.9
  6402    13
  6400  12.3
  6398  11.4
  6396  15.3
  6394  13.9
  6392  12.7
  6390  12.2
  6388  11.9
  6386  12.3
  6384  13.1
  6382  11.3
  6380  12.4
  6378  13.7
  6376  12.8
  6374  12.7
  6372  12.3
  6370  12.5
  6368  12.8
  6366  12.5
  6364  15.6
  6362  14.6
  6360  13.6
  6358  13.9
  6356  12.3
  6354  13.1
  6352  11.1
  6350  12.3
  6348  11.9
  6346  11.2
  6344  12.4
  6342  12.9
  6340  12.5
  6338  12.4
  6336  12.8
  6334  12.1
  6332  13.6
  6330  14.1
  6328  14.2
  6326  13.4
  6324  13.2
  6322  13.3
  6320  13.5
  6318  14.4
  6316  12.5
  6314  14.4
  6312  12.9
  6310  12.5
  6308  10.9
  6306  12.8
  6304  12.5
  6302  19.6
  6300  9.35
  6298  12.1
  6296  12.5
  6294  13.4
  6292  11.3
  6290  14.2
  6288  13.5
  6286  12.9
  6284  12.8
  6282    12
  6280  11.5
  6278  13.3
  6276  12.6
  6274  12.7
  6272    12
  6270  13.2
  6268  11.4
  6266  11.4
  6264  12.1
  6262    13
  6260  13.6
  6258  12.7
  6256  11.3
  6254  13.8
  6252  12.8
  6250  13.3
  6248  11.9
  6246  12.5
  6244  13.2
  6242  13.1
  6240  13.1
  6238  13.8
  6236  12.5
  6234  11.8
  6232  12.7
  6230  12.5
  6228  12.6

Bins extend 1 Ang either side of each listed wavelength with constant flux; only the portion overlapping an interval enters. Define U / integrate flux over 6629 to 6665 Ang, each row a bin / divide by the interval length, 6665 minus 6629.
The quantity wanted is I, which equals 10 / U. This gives 0.695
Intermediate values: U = 14.4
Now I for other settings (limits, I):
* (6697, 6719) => 0.693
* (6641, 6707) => 0.696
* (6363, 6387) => 0.779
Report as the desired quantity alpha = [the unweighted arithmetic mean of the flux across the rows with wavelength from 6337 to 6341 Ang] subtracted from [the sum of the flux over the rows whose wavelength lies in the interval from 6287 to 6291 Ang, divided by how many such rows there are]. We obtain 1.4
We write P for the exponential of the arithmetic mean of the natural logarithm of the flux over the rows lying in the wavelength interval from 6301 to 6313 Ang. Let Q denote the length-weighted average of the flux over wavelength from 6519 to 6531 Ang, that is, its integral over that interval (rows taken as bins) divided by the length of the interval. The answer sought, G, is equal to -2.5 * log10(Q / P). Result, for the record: -0.04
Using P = 13.3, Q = 13.8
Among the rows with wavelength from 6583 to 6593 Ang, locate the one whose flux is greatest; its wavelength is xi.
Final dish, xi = 6592 Ang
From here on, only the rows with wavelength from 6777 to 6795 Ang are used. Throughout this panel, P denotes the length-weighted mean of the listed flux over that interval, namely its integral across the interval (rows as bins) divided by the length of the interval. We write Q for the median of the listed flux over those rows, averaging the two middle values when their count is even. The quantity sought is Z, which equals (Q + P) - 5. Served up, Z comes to 24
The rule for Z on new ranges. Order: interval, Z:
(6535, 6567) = 23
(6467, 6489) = 16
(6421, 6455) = 19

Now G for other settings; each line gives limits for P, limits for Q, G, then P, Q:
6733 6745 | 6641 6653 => -0.03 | 14.2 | 14.7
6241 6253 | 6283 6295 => -0.02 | 12.8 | 13.0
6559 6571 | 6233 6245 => 0.11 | 14.4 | 12.9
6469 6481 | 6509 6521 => -0.26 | 10.4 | 13.3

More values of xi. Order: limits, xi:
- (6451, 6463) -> 6452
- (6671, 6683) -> 6680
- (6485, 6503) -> 6500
